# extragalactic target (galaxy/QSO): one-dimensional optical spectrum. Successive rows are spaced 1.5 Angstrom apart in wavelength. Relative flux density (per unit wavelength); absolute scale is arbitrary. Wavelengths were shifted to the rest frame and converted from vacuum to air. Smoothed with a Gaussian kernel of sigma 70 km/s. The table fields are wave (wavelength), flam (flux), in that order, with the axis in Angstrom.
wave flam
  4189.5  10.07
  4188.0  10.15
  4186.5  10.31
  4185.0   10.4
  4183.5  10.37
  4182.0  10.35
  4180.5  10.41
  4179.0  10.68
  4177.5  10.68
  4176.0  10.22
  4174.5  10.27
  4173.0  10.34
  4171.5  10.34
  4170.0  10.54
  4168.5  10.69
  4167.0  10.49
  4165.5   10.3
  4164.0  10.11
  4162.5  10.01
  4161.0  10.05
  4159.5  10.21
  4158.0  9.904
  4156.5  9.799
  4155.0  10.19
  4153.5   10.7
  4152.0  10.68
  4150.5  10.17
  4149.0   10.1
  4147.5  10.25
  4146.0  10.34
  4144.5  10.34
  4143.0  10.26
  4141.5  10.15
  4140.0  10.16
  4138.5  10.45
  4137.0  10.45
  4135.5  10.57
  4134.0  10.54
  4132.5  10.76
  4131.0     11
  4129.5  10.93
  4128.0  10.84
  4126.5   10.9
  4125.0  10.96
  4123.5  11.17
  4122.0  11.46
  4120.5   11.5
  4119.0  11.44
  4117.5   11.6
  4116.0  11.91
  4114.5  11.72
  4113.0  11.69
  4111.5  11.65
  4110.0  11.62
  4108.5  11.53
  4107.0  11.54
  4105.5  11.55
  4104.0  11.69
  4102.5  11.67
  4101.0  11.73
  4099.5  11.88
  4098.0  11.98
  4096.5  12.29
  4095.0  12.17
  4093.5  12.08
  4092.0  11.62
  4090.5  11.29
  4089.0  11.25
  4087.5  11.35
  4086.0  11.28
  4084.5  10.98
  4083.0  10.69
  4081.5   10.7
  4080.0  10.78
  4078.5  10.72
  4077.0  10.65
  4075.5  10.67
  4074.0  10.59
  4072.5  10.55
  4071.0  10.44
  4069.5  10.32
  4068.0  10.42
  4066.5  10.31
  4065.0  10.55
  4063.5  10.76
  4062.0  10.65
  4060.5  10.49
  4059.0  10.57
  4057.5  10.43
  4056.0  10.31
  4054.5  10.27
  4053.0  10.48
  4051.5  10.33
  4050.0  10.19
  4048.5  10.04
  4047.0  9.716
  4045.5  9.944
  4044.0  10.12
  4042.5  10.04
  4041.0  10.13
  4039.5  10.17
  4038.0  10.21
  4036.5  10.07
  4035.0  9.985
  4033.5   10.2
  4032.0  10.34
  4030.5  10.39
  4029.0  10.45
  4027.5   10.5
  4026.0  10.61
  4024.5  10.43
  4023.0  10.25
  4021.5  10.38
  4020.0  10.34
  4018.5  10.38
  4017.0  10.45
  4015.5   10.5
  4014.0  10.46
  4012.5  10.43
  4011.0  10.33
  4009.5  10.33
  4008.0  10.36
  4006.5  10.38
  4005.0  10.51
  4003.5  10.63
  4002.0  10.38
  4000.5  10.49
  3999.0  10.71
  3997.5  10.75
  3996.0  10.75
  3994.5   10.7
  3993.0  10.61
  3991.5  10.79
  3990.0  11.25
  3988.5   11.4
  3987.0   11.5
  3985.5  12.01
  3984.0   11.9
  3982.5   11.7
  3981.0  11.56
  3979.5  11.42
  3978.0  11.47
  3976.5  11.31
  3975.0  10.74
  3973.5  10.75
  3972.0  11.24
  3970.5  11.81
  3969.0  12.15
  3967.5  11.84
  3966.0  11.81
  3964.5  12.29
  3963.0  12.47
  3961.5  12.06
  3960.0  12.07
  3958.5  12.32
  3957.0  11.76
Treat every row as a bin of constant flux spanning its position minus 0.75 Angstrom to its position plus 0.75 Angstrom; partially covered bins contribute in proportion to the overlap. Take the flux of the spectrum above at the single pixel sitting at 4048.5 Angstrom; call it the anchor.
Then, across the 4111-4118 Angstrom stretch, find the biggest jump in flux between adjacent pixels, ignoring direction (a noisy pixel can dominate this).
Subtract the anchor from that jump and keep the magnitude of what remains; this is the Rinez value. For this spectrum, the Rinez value 9.7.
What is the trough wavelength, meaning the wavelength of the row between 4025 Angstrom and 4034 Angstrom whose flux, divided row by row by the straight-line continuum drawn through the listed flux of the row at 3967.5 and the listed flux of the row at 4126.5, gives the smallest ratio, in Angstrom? 4033.5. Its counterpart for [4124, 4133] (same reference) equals 4132.5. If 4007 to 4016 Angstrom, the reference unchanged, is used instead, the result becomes 4009.5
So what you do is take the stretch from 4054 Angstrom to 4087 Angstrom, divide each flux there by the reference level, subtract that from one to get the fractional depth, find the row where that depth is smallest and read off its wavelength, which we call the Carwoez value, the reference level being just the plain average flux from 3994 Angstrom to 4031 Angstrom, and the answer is 4086.0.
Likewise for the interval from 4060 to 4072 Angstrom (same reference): 4063.5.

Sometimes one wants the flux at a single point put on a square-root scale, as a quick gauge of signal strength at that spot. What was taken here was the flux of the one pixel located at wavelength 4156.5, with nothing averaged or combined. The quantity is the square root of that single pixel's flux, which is 3.13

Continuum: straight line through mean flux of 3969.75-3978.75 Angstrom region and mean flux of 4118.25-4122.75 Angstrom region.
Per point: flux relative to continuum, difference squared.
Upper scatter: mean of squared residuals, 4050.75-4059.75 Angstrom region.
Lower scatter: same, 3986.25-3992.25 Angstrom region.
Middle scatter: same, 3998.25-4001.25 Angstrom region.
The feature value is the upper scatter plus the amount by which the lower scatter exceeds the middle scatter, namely 0.6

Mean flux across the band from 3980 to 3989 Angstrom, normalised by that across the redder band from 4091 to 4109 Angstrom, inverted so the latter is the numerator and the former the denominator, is 1.01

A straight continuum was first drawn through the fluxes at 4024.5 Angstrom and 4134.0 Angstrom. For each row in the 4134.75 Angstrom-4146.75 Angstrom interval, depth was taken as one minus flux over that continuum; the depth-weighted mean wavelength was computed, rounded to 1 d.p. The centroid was 4142.0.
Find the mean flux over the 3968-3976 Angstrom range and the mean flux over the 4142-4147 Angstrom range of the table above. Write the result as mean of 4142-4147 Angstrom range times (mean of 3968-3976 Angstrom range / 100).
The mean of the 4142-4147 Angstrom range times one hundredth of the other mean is 1.17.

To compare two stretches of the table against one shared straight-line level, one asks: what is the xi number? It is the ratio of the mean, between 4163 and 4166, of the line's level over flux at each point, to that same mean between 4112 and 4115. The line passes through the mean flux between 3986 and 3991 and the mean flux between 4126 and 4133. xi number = 1.13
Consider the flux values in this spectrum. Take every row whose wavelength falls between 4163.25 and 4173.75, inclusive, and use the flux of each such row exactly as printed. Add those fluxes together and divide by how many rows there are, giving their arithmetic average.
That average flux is 10.4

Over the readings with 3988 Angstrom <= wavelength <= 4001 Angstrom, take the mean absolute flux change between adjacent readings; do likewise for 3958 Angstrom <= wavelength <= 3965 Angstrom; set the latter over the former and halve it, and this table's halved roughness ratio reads 0.7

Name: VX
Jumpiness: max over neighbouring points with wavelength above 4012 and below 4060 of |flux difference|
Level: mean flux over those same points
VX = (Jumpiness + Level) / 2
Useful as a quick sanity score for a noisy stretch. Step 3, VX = 5.3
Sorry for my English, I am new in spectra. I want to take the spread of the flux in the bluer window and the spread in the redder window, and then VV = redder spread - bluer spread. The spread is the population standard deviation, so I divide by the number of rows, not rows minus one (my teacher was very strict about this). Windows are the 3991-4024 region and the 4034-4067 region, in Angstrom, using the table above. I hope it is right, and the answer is 0.1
